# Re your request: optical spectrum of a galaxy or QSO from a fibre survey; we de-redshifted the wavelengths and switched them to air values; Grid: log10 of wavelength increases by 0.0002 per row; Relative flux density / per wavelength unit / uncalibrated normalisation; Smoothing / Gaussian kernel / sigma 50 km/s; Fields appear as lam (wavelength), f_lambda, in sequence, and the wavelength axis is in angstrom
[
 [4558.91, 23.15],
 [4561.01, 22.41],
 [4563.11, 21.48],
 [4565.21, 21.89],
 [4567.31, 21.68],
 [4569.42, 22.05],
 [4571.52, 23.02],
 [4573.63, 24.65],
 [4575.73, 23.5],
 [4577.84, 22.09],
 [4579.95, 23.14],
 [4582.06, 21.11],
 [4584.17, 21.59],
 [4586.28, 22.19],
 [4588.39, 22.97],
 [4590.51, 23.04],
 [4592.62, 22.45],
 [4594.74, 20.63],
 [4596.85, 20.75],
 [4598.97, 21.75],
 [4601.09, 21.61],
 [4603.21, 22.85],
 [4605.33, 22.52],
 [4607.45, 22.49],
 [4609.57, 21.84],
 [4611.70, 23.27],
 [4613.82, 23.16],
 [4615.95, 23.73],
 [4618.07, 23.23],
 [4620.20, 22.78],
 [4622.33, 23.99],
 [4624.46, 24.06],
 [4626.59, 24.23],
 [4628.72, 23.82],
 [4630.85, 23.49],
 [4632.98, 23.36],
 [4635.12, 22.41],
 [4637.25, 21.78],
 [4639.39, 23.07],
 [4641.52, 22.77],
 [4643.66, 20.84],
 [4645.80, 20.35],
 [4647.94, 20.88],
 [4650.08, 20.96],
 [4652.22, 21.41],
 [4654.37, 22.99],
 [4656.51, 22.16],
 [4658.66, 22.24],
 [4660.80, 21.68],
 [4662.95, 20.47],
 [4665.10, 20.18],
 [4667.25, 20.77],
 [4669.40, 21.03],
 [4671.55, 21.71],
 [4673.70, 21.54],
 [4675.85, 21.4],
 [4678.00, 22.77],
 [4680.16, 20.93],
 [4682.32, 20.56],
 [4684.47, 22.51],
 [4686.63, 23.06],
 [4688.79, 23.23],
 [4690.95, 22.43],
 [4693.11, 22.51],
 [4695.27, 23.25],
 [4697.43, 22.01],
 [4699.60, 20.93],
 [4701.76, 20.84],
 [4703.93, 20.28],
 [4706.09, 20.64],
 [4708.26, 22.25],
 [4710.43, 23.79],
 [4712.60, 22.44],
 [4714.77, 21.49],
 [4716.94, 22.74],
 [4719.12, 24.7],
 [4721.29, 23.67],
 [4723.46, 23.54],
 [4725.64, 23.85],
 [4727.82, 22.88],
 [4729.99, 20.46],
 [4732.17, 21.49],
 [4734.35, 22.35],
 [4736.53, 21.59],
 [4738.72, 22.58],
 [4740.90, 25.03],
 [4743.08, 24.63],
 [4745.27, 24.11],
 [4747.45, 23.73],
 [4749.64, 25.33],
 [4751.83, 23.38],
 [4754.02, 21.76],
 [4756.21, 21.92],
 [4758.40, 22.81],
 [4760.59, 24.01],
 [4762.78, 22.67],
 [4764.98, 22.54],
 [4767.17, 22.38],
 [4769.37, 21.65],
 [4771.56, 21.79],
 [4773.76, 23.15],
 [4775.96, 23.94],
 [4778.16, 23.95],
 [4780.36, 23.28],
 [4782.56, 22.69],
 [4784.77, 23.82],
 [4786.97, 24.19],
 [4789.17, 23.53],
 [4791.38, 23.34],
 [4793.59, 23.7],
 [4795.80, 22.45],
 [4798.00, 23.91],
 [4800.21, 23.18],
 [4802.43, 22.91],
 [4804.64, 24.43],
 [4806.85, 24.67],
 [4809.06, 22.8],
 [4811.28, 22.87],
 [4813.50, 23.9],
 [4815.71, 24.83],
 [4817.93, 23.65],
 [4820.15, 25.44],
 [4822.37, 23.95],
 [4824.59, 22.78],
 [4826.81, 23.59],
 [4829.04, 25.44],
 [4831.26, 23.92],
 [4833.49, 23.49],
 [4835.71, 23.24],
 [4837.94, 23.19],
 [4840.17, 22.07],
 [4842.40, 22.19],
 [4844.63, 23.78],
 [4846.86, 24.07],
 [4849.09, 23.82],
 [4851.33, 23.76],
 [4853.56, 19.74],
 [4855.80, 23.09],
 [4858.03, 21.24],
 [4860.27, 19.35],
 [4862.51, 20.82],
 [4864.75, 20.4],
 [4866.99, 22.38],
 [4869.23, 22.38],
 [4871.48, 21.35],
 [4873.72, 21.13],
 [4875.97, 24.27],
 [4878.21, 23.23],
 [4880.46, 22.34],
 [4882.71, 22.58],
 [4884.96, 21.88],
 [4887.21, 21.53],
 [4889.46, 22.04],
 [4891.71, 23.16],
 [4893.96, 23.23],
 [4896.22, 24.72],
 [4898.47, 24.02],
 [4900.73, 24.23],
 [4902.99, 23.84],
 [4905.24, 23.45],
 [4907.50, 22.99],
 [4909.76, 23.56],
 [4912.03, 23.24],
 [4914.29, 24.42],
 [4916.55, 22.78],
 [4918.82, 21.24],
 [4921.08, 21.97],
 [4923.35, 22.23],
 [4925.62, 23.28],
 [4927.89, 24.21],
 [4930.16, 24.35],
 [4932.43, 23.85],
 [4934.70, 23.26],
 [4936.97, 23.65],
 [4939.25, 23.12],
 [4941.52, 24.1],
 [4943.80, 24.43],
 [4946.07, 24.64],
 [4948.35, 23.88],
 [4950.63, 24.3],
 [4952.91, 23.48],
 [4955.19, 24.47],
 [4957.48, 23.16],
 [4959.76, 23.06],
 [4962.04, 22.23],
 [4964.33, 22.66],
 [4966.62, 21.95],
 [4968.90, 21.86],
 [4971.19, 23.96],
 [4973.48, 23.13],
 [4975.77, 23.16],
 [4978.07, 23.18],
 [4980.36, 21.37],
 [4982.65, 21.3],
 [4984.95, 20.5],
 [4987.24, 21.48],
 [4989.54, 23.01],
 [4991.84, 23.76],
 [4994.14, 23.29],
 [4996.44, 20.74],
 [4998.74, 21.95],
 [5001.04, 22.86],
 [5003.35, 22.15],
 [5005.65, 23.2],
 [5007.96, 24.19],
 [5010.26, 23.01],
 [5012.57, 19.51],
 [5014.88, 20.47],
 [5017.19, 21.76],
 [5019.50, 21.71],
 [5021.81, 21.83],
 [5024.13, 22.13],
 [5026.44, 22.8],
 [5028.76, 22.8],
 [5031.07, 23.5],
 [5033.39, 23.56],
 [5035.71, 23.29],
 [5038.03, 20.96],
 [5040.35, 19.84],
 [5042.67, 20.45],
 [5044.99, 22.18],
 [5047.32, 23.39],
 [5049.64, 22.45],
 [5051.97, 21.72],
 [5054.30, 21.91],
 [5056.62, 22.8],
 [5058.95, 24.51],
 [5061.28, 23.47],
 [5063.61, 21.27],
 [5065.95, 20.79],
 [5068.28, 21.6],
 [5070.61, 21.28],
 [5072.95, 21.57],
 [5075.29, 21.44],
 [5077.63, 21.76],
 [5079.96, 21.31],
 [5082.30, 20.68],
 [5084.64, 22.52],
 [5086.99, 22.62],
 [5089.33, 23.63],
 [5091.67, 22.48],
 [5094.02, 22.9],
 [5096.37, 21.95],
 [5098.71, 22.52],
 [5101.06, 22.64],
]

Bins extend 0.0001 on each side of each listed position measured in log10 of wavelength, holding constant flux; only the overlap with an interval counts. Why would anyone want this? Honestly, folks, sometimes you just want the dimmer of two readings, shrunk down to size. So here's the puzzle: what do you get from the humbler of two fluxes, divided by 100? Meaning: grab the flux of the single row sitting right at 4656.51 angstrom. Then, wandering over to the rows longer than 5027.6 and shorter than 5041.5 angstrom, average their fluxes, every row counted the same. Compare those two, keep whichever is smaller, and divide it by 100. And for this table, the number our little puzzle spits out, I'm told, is 0.222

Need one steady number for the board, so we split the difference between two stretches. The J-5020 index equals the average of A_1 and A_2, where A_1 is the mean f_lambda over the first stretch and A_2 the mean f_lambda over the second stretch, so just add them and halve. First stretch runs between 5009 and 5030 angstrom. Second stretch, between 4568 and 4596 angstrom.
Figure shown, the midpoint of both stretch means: 22.1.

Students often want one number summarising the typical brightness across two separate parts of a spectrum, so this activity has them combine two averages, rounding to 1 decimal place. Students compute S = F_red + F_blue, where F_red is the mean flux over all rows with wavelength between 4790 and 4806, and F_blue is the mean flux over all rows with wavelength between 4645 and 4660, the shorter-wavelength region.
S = 45.0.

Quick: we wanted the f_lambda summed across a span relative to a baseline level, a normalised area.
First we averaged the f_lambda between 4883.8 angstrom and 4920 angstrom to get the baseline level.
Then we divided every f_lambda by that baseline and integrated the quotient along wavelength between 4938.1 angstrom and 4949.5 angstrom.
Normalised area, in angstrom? 11.8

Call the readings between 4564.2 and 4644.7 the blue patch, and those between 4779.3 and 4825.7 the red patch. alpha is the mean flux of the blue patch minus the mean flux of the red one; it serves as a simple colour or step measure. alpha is -1.0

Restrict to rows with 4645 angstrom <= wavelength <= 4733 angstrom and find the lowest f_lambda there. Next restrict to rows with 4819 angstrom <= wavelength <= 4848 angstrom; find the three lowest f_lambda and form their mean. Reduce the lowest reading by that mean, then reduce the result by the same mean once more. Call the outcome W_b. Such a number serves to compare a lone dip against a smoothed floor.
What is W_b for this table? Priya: -24.5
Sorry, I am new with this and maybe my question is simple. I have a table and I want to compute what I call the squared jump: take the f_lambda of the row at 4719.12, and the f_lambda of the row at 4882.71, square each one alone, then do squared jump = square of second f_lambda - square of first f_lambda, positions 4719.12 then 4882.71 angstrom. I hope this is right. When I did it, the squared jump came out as -100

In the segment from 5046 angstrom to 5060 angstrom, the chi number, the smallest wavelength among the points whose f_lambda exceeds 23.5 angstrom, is 5058.95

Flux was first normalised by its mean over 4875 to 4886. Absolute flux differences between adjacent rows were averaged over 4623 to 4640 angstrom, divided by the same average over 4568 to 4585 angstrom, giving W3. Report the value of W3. 0.45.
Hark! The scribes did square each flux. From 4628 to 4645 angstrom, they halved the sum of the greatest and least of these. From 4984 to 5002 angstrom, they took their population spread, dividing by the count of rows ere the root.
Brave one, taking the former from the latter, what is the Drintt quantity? -451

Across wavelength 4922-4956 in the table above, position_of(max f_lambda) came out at 4946.07 angstrom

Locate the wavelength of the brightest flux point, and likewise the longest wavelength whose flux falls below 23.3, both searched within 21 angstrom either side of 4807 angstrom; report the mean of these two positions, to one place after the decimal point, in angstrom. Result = 4822.4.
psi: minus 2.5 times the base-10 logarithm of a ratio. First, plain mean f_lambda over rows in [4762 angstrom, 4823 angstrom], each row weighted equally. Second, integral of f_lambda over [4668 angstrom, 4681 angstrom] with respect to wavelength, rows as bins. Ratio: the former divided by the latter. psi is 2.7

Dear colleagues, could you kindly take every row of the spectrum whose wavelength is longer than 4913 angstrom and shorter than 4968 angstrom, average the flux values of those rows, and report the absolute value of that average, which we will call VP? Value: 23.4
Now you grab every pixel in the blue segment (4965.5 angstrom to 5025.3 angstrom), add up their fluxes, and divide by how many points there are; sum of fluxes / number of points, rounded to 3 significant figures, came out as 22.2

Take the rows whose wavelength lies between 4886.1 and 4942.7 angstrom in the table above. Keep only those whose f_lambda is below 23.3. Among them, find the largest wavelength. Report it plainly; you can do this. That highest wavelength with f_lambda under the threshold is 4939.25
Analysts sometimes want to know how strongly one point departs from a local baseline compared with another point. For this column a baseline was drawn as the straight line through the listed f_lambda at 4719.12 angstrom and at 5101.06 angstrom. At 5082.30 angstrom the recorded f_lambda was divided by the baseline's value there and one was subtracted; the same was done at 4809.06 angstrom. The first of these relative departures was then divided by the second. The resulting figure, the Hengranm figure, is 1.6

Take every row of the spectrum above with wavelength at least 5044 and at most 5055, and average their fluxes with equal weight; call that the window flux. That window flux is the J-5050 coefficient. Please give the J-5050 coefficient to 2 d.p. 22.33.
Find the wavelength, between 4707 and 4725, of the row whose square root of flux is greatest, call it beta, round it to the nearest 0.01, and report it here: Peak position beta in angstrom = 4719.12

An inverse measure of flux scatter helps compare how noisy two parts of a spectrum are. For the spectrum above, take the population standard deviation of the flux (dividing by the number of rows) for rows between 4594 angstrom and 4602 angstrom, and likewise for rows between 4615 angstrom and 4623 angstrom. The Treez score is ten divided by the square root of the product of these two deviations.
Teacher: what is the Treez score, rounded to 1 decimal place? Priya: 20.7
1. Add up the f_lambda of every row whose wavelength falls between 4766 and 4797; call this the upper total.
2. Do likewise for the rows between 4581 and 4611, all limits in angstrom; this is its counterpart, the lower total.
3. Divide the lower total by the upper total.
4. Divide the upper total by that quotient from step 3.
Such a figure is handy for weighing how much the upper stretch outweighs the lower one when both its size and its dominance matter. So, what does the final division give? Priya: 341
